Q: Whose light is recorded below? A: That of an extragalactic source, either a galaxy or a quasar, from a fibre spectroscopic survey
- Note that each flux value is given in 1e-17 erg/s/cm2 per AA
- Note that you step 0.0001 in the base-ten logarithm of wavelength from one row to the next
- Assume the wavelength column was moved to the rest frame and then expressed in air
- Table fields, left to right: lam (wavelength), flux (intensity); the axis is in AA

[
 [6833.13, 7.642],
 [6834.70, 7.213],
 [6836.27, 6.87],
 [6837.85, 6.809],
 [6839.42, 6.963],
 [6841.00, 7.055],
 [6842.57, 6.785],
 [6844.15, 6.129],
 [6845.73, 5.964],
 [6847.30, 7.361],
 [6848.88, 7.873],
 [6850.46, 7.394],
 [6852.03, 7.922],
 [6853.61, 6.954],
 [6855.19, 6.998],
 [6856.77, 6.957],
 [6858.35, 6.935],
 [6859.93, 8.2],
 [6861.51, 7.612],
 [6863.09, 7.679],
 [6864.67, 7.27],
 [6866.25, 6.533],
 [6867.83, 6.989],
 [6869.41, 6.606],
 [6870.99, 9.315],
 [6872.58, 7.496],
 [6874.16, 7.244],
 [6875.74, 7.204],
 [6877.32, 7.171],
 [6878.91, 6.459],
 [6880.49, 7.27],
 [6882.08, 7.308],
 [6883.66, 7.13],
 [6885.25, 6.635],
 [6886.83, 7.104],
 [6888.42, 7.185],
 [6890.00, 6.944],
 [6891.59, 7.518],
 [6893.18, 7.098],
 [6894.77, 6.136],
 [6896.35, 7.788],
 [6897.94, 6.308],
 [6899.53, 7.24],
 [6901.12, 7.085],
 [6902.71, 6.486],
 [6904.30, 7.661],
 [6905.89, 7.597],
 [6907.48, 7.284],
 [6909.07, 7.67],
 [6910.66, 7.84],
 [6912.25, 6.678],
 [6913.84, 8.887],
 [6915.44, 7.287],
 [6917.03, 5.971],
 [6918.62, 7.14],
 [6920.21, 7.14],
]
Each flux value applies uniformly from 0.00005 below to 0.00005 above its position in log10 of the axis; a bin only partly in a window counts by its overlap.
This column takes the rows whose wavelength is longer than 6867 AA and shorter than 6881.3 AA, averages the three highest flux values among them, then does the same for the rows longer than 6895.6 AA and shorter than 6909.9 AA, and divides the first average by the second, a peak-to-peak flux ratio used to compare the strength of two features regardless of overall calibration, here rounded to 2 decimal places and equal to 1.04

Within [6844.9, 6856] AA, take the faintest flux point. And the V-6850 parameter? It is 5.964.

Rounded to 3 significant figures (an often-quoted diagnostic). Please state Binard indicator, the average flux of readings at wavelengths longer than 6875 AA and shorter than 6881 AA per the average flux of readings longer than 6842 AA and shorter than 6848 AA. 1.07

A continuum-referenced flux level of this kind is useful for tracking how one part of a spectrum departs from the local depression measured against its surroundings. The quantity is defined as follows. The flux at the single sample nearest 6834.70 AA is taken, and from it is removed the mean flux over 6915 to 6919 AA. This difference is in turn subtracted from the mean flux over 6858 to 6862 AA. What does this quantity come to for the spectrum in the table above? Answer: 7.2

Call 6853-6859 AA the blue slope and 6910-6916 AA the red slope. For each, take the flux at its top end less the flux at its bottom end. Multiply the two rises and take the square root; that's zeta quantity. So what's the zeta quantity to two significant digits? 0.10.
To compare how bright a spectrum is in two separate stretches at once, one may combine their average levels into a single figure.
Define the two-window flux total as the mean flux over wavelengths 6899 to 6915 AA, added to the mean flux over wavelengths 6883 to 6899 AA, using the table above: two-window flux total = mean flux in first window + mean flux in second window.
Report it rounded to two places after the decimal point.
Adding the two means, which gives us 14.43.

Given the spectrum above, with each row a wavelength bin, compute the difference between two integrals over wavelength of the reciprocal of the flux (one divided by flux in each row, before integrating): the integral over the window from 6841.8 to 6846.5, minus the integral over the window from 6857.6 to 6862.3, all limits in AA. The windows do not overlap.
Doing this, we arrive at 0.126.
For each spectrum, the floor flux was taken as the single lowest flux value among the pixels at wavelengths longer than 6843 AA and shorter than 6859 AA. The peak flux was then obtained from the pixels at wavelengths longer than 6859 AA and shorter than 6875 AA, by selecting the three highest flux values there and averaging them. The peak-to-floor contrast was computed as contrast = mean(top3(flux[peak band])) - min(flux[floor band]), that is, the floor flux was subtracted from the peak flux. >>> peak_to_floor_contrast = 2.43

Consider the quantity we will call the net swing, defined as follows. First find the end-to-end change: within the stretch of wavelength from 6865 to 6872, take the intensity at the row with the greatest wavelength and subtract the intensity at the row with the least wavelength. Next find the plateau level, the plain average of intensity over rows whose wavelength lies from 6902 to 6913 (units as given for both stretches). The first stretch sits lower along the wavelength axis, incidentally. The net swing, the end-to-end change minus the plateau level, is -4.5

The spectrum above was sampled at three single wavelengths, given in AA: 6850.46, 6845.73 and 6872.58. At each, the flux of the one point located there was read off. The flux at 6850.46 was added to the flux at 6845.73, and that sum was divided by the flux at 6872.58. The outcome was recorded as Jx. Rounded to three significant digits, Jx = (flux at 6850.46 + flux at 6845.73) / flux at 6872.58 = 1.78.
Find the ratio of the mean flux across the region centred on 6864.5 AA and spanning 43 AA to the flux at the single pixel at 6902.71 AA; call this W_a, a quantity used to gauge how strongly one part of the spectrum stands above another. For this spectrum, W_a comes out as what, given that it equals 1.11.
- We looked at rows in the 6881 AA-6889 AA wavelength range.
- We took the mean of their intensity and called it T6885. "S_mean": 7.07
